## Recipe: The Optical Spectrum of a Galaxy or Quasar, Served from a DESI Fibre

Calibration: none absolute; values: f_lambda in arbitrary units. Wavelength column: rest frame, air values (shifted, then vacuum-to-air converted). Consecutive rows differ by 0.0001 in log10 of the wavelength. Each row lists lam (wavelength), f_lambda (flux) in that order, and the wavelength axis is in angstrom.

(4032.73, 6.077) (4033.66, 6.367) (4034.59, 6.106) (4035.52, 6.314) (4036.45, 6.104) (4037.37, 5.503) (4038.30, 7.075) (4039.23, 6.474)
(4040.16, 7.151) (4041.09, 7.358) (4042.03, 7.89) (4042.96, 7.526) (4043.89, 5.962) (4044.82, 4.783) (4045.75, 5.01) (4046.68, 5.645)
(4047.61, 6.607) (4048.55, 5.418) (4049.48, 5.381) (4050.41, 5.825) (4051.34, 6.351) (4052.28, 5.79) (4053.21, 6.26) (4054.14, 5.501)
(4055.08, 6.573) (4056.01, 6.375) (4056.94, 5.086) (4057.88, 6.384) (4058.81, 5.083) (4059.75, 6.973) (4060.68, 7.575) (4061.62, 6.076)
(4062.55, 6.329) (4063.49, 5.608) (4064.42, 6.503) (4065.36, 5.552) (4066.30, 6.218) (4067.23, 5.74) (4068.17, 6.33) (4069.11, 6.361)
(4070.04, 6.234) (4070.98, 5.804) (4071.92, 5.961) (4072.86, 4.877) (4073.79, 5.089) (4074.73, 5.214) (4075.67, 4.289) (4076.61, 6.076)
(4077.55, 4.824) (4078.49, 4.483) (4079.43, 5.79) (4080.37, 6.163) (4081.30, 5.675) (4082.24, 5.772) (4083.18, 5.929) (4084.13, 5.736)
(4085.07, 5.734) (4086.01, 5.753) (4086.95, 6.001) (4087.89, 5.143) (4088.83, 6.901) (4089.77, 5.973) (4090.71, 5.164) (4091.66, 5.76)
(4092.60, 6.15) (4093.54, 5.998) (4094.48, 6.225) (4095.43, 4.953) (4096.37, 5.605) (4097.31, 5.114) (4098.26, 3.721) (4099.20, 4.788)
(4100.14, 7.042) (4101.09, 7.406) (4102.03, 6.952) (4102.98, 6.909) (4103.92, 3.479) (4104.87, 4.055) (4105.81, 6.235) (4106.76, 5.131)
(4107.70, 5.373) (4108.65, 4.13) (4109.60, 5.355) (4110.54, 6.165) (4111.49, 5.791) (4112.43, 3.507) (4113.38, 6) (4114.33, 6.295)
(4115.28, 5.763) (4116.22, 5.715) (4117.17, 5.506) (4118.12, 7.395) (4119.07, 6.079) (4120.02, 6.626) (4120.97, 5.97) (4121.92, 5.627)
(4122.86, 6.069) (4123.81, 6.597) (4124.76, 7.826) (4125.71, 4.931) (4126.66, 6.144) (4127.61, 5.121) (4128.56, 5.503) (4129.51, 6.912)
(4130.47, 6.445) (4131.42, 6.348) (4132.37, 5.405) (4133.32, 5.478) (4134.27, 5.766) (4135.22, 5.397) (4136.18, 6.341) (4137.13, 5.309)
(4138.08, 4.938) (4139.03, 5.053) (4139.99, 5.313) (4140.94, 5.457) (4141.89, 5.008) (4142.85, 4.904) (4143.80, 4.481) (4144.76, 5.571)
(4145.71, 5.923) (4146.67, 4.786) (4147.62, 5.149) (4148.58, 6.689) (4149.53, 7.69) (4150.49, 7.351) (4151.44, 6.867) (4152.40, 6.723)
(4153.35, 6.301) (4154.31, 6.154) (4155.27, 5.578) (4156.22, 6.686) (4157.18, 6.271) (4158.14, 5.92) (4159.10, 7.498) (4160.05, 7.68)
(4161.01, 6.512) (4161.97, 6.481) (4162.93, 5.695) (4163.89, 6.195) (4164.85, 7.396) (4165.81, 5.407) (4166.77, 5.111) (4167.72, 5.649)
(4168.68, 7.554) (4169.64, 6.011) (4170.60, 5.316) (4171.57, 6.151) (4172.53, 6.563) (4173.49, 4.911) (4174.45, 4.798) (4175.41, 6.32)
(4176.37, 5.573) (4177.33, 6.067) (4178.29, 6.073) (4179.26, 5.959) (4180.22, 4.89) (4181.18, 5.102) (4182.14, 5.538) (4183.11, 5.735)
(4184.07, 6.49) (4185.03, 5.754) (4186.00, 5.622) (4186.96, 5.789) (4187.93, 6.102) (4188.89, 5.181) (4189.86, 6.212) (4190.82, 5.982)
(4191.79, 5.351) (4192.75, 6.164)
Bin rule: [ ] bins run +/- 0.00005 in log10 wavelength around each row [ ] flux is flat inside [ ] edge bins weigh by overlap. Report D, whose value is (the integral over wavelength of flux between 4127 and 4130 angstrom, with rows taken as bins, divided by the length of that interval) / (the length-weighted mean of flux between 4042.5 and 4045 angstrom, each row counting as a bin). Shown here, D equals 0.94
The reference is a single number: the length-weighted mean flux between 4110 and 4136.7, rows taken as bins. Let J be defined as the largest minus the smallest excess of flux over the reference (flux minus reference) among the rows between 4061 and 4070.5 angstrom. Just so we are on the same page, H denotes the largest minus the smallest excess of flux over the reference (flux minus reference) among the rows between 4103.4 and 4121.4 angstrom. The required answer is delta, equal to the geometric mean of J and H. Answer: 1.93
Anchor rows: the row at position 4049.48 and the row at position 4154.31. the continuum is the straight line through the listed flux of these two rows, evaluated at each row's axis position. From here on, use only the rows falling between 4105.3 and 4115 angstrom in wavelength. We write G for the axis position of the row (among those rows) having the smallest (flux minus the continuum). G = 4112.43 angstrom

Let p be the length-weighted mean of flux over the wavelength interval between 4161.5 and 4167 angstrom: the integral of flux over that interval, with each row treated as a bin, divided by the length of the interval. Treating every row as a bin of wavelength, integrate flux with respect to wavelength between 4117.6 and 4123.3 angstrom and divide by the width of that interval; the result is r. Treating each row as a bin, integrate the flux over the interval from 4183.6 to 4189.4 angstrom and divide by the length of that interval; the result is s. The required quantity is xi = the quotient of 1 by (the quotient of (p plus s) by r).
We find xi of 0.53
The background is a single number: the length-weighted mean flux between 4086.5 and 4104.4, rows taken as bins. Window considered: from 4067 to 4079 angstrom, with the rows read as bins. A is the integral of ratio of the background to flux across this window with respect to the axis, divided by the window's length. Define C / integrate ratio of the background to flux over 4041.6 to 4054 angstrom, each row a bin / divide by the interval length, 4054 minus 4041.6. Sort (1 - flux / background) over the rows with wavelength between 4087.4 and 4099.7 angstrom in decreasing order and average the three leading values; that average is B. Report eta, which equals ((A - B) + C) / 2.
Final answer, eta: 0.911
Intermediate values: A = 1.07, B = 0.22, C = 0.97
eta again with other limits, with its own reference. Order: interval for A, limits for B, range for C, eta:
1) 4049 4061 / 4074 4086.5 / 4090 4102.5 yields 0.889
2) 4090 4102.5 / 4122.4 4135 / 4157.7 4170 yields 0.921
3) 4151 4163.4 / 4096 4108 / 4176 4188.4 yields 0.776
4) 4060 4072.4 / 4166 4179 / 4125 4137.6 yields 0.897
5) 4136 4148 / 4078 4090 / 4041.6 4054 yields 0.986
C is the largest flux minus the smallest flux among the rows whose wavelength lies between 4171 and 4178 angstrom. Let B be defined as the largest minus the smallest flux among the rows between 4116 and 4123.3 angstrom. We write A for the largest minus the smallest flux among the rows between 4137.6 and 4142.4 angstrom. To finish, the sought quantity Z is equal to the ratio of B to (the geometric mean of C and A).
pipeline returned 2.0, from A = 0.5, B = 1.9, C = 1.8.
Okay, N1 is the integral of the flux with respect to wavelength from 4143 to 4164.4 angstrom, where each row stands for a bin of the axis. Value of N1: 134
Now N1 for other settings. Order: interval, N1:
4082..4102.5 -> 119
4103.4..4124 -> 115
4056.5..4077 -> 121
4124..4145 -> 118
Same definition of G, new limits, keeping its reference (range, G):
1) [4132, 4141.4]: 4138.08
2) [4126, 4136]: 4127.61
